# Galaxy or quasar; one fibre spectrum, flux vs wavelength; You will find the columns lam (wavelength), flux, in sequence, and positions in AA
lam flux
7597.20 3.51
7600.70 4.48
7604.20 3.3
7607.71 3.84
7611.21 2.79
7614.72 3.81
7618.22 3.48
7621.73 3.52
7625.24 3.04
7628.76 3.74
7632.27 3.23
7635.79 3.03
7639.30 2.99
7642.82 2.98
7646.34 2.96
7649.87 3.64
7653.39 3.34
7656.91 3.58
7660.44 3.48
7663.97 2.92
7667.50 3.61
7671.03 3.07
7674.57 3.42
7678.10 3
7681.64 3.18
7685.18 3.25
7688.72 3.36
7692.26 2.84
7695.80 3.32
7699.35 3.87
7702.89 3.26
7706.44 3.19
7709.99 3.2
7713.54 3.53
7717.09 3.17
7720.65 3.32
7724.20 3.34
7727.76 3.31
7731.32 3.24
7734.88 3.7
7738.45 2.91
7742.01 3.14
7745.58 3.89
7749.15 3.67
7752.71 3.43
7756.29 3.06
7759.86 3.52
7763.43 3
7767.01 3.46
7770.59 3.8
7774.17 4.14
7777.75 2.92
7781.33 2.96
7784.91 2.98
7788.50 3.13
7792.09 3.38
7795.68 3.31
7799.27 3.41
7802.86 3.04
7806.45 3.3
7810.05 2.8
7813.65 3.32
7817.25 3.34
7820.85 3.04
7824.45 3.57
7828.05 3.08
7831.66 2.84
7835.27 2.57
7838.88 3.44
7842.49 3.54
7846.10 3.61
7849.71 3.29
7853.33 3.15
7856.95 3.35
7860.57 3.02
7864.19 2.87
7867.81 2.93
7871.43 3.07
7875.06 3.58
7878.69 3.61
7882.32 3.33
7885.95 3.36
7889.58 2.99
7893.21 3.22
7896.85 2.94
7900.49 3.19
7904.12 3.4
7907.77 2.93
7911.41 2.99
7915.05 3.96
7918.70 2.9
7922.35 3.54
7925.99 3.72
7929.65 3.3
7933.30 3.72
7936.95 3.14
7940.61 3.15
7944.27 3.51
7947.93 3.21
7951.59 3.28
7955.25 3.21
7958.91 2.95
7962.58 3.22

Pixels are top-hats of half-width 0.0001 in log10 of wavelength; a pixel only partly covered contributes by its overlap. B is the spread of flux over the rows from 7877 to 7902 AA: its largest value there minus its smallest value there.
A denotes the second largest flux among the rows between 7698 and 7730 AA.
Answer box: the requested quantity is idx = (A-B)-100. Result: -97.1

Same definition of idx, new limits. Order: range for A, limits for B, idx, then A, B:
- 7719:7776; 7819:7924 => -97.5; 3.89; 1.4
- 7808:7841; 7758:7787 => -97.8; 3.44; 1.2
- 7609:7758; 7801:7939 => -97.5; 3.87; 1.4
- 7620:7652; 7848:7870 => -96.8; 3.64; 0.5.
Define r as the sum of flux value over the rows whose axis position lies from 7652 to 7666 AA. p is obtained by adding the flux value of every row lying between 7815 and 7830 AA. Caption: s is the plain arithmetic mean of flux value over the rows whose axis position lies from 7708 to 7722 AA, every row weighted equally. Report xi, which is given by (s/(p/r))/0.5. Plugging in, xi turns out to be 6.8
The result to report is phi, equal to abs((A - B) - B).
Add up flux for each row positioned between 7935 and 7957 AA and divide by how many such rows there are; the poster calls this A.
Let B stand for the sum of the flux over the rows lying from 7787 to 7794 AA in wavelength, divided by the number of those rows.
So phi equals 3.26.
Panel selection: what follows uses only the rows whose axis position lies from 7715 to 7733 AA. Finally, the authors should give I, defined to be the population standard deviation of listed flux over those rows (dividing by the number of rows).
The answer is 0.063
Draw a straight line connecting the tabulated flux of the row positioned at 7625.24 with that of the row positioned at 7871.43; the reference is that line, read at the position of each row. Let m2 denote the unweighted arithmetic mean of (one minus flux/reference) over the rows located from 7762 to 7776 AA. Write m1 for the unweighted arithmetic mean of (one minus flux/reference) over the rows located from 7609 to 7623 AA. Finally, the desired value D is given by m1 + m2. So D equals -0.30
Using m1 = -0.12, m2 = -0.177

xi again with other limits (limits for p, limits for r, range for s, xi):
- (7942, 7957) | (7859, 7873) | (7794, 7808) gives 5.9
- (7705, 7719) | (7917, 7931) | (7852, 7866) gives 6.4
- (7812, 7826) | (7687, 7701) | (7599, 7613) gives 7.3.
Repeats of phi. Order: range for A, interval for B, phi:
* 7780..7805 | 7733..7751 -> 3.75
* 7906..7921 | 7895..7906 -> 3.16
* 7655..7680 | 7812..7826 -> 3.34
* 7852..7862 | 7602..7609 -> 3.97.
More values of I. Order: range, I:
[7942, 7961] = 0.179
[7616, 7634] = 0.243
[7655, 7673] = 0.283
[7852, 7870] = 0.171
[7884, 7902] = 0.155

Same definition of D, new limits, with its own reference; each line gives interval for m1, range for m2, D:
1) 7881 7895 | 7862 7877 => -0.06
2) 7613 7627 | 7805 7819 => -0.18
